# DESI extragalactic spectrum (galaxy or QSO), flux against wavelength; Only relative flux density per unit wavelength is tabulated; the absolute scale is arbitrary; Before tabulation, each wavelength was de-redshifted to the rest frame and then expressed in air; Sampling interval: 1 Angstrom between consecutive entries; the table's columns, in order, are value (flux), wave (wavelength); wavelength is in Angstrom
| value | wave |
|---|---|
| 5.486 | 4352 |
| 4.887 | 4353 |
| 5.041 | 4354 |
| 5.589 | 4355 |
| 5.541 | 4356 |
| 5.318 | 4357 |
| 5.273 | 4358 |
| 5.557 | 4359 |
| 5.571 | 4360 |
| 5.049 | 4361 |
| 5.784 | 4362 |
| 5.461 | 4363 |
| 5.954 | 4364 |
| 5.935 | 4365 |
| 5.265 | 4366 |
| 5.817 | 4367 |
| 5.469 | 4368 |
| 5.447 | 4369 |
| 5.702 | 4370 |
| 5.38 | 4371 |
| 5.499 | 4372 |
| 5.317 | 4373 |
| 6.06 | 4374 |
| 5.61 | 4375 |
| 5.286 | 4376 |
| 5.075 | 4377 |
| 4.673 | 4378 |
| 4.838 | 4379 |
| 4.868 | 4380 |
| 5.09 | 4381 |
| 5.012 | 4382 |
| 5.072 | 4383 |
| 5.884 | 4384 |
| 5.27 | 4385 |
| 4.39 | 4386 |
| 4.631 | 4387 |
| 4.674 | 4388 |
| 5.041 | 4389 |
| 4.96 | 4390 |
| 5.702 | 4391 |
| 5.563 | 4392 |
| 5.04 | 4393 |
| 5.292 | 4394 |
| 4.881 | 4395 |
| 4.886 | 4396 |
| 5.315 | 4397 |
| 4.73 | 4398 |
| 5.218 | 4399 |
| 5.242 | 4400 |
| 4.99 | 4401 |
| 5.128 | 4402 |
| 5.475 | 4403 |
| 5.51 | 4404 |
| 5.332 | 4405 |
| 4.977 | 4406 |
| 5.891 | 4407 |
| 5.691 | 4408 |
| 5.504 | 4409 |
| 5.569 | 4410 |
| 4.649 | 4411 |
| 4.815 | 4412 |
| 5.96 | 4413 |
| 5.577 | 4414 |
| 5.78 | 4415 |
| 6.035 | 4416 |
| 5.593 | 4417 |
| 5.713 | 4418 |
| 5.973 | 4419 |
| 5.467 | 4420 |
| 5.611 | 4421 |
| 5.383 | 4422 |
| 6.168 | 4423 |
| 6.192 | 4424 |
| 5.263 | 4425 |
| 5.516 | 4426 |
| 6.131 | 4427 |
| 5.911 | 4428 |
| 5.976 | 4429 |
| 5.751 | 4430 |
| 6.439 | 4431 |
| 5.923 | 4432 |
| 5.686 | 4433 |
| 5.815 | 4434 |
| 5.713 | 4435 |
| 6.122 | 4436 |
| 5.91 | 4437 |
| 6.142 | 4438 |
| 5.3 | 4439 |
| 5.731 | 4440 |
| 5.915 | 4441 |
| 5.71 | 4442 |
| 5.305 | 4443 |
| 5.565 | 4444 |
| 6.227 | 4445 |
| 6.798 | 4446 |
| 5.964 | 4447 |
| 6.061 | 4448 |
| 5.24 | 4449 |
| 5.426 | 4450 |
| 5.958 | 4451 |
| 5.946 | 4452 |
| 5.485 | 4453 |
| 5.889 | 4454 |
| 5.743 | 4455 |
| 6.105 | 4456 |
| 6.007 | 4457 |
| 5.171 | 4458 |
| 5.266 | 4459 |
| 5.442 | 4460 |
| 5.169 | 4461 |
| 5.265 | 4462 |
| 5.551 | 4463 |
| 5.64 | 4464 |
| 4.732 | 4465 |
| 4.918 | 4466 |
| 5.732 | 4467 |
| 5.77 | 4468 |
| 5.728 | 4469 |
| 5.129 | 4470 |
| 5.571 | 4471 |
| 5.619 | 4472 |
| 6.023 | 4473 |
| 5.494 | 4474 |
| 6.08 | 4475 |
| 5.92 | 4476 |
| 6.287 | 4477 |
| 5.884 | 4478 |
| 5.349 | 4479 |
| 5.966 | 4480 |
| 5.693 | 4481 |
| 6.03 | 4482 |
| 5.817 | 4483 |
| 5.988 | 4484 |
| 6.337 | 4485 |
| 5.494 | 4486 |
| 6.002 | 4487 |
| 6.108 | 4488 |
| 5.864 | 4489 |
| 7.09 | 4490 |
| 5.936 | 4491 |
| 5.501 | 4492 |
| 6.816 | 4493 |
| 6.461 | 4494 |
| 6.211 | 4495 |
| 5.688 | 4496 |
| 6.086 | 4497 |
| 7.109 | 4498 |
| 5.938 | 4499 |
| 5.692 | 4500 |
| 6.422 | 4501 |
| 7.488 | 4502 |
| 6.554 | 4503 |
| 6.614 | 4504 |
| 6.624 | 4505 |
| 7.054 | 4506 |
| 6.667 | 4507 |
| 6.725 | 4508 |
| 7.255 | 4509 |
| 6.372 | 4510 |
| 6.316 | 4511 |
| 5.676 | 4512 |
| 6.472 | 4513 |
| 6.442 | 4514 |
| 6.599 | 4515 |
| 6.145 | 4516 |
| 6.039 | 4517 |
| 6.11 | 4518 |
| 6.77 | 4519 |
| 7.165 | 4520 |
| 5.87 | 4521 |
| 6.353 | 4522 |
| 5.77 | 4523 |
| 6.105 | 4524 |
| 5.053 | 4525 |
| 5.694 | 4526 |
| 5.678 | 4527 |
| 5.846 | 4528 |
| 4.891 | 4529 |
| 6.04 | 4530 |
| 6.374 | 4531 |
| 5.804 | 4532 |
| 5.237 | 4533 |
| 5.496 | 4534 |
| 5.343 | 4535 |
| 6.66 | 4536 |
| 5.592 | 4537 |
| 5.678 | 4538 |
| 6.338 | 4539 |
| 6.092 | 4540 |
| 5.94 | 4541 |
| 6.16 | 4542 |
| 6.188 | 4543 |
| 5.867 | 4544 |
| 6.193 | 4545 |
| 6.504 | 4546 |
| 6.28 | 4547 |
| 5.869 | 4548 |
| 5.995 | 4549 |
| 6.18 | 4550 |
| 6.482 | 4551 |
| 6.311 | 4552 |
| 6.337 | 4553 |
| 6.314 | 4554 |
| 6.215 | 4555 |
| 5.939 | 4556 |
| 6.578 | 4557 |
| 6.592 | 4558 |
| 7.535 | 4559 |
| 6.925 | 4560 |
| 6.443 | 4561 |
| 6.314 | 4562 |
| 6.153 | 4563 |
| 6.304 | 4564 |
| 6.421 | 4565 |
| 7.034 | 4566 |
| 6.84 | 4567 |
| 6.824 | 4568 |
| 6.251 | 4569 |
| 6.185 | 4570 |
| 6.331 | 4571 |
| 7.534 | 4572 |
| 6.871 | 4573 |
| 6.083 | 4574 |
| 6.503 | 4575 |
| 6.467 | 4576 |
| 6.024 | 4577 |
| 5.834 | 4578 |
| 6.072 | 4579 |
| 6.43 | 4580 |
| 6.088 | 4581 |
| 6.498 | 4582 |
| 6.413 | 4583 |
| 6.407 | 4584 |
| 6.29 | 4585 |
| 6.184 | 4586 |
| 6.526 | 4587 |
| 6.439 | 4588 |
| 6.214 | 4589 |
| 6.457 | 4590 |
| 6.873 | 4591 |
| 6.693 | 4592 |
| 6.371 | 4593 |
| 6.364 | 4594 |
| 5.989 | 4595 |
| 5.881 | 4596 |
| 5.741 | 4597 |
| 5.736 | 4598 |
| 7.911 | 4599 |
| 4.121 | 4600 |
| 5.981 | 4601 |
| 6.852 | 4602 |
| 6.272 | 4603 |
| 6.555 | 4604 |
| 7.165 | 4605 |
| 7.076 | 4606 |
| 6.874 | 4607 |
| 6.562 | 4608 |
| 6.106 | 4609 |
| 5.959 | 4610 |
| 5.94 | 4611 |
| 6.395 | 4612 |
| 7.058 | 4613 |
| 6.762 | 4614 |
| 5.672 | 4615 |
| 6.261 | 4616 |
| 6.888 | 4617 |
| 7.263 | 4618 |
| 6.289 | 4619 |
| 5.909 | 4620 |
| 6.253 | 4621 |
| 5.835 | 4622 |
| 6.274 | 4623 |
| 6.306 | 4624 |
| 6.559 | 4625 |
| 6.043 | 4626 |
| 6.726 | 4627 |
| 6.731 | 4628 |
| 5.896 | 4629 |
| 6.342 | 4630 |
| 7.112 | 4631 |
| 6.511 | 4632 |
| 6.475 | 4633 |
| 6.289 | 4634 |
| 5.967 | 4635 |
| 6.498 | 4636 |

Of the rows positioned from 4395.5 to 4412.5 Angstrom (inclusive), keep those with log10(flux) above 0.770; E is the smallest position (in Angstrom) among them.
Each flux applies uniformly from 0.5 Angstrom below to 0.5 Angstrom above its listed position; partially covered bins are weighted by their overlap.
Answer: 4407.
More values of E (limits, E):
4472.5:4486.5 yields 4473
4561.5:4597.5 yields 4562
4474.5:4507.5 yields 4475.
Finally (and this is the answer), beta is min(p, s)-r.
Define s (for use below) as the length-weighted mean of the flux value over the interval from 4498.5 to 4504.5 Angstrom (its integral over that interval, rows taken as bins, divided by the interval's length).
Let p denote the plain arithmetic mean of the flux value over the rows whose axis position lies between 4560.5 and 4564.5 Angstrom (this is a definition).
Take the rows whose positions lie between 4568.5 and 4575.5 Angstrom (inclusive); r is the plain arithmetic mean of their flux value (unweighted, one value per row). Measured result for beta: -0.23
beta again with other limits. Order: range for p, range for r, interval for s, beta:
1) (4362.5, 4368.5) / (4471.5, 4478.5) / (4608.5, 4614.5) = -0.25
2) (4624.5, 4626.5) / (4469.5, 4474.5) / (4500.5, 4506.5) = 0.73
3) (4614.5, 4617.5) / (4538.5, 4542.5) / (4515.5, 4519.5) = 0.13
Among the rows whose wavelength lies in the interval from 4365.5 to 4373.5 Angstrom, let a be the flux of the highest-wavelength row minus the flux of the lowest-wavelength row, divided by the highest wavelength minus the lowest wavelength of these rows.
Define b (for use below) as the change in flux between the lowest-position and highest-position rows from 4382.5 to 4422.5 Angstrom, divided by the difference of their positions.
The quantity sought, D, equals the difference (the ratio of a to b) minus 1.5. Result -0.6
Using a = 0.01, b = 0.008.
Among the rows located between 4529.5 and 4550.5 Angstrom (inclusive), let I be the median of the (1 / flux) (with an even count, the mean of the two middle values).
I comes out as 0.166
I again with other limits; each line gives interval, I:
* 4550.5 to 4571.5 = 0.158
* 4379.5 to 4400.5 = 0.198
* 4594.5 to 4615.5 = 0.159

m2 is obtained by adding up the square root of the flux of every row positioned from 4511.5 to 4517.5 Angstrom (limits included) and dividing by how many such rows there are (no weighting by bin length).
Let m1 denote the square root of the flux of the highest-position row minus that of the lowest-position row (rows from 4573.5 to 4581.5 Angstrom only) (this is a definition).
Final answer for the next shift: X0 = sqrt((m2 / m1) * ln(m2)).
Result 47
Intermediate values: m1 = 0.00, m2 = 2.49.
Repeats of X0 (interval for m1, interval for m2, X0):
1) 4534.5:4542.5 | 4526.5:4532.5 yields 4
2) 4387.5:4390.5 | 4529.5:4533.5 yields 6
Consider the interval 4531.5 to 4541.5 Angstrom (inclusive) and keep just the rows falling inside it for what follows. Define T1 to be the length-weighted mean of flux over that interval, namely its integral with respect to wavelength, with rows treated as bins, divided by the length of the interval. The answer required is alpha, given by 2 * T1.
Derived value 11.6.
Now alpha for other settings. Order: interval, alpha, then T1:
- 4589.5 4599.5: 12.8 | 6.40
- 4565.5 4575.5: 13.3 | 6.65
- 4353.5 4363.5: 10.8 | 5.42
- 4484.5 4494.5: 12.3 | 6.16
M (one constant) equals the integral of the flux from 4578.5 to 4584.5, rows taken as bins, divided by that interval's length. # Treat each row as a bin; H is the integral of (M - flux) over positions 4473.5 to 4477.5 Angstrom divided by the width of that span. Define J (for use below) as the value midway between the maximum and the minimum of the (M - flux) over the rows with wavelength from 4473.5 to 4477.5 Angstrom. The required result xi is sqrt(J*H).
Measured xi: 0.40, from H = 0.4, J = 0.43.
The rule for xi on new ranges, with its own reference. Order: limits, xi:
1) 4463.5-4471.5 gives 0.99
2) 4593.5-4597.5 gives 0.29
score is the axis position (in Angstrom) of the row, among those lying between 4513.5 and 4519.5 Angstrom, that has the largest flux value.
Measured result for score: 4519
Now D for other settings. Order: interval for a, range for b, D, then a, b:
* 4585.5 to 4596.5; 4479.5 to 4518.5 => -9.5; -0.03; 0.004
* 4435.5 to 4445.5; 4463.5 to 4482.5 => -1.0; 0.01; 0.022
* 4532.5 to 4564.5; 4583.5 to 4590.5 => 2.6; 0.03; 0.008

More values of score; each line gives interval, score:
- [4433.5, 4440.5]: 4438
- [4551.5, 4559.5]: 4559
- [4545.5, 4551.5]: 4546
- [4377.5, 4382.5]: 4381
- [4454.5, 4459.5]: 4456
